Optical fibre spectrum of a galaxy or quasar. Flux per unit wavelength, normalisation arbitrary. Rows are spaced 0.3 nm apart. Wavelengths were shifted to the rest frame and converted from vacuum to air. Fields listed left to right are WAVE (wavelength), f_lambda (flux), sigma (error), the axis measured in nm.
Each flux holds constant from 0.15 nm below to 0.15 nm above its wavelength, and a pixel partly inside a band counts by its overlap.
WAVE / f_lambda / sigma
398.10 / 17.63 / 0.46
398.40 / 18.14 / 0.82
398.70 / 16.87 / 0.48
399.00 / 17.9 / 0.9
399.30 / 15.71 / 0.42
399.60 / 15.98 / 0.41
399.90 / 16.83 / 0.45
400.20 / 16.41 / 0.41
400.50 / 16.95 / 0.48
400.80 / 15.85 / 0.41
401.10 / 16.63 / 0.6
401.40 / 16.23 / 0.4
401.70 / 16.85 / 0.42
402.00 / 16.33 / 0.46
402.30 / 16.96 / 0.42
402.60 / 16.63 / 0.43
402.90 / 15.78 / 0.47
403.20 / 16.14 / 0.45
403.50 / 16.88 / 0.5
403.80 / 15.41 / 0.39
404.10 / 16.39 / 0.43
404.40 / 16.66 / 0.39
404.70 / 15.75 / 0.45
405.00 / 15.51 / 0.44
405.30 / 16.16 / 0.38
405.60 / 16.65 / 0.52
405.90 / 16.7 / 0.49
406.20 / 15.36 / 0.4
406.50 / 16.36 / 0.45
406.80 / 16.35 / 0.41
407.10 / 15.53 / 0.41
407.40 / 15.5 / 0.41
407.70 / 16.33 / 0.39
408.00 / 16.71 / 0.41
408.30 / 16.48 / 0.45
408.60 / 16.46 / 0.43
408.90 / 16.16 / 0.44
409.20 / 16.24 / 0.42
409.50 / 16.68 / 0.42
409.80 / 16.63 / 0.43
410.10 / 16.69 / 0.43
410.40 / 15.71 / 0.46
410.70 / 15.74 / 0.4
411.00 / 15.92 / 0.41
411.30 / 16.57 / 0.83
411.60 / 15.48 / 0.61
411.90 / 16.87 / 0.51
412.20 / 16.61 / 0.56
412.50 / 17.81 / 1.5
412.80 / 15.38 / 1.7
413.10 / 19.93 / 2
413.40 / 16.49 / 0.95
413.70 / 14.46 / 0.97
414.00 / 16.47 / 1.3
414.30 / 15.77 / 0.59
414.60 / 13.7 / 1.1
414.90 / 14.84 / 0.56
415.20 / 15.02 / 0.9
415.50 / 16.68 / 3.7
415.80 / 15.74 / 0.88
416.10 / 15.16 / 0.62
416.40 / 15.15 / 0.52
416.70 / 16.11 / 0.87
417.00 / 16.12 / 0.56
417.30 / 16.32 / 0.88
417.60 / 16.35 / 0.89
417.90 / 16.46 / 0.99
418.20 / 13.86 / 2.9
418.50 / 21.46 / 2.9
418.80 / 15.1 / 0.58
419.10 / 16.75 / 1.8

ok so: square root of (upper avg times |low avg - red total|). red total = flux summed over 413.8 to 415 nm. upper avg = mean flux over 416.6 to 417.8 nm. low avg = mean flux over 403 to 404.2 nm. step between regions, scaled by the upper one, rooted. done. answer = 26.9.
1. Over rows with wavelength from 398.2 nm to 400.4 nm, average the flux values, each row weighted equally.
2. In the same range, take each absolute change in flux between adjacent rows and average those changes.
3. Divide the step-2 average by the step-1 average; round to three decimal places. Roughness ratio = 0.060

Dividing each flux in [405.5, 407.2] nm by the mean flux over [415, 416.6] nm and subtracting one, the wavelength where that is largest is 405.90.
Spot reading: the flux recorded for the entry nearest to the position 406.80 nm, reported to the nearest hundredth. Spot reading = 16.35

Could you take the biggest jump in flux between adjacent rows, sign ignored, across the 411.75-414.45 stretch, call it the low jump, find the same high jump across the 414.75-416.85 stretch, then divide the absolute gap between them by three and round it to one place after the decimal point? 1.0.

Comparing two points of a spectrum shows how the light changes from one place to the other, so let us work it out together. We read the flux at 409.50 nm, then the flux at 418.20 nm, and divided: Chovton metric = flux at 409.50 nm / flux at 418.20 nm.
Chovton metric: 1.20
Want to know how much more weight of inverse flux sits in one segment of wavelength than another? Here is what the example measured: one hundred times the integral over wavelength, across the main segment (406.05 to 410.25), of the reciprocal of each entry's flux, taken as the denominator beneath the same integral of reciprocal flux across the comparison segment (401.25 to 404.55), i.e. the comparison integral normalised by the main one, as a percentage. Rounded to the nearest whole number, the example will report 78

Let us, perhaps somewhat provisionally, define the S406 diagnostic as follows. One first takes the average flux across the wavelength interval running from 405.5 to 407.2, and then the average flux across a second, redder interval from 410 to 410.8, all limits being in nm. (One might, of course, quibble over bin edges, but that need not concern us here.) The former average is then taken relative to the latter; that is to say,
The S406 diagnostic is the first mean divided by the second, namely 1.01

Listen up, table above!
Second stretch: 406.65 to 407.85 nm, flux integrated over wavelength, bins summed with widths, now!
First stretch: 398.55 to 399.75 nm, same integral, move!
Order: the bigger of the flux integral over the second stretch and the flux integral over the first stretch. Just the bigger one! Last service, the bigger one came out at 19.9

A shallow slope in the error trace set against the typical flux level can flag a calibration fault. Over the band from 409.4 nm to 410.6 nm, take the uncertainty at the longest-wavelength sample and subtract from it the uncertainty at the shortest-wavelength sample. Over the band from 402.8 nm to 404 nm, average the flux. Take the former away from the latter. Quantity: 16.0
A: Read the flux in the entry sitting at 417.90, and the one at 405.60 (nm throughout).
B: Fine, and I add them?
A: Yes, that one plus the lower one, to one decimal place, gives 33.1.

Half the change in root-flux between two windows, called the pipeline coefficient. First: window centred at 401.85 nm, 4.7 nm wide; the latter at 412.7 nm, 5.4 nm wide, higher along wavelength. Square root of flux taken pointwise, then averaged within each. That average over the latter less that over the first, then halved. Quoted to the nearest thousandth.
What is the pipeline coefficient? -0.021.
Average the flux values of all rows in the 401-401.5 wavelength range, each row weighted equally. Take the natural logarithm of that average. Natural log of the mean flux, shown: 2.80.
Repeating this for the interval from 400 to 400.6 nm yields 2.81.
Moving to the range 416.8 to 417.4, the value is 2.79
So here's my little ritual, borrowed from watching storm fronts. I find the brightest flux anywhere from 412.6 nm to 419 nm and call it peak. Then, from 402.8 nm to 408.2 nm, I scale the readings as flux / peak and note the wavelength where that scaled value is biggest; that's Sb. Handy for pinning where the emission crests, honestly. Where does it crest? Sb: 403.50 nm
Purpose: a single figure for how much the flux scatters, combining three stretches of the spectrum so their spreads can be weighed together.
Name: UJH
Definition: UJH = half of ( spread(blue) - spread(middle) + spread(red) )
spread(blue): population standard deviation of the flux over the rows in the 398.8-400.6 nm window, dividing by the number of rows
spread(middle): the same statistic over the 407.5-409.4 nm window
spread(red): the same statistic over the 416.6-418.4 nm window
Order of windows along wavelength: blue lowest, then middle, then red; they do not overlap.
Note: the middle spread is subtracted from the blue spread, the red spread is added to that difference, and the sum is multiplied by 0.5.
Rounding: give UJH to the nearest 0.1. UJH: 0.7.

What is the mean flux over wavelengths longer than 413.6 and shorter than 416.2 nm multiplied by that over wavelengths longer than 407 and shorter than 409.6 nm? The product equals 249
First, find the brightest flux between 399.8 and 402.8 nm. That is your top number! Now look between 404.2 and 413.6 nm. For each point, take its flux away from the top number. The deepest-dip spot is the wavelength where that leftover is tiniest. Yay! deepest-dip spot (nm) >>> 413.10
